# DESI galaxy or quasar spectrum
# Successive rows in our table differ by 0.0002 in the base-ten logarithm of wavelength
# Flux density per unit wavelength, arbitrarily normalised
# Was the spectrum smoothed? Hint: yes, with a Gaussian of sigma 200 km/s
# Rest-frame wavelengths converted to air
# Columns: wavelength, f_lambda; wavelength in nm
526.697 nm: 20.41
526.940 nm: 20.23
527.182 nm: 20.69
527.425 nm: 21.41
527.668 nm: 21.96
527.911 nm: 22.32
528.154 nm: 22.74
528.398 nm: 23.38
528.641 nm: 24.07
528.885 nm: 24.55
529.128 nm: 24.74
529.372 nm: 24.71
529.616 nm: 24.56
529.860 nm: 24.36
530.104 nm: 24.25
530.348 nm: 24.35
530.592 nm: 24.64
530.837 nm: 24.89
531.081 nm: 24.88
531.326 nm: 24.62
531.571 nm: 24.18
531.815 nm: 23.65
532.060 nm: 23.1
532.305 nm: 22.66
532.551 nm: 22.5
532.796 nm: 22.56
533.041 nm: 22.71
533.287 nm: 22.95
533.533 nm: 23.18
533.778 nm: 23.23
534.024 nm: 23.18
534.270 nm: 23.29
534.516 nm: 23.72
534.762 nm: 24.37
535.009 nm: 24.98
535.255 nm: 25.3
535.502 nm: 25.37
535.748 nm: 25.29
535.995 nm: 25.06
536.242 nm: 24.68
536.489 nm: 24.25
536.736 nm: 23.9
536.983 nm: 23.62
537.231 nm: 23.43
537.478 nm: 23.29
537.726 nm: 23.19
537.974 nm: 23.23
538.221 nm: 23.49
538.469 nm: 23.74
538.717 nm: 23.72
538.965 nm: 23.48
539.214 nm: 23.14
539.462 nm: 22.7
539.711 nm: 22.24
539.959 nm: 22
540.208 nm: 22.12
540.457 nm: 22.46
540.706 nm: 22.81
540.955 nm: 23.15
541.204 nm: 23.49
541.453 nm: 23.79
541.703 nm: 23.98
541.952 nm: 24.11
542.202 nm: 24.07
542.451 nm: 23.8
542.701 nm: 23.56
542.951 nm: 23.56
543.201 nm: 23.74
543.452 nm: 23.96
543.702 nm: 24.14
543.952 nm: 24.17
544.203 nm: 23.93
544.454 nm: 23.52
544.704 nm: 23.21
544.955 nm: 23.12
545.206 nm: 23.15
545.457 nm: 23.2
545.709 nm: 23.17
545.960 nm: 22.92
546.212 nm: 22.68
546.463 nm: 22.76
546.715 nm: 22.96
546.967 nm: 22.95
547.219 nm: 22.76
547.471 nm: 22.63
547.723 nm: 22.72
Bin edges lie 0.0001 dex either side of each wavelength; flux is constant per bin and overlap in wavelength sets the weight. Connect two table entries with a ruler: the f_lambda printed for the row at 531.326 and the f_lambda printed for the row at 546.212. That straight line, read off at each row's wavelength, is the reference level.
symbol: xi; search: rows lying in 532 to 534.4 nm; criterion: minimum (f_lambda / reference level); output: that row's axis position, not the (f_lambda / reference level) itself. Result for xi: 532.551 nm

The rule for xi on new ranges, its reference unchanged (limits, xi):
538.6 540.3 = 539.959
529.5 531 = 530.104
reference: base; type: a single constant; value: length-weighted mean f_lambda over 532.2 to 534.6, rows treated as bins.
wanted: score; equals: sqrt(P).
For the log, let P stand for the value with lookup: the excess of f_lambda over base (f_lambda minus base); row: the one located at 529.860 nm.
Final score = 1.2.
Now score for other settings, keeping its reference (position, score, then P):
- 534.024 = 0.4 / 0.2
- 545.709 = 0.4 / 0.2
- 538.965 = 0.7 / 0.5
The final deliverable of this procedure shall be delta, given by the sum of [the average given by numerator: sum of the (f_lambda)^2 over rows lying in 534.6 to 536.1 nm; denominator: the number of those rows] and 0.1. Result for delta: 628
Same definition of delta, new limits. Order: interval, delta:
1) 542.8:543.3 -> 559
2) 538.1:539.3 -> 553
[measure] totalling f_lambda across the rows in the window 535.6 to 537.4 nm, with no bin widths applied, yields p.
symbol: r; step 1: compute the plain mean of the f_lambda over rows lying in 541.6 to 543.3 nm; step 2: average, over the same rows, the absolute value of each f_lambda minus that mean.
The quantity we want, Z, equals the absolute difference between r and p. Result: 170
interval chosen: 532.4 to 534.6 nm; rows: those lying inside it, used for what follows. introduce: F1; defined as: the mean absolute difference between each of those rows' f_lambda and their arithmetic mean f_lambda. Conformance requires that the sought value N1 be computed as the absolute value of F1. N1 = 0.32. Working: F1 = 0.32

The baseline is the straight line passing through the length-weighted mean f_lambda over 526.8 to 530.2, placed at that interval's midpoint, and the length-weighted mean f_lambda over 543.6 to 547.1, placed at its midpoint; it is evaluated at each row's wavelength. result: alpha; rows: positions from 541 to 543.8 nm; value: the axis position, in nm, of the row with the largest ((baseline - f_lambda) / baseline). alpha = 541.204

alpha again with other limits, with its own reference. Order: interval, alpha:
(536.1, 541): 539.959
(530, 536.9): 532.551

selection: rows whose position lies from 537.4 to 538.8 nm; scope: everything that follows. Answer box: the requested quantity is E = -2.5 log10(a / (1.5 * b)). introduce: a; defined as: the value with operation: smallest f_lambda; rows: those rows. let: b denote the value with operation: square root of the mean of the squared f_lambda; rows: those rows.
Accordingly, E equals 0.452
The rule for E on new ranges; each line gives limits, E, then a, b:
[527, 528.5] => 0.512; 20.69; 22.1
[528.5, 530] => 0.459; 24.07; 24.5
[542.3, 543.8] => 0.451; 23.56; 23.8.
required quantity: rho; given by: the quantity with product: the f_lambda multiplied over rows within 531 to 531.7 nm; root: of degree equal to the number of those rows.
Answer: 24.6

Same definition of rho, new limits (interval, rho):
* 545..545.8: 23.2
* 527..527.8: 21.3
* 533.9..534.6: 23.4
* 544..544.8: 23.6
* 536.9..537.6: 23.4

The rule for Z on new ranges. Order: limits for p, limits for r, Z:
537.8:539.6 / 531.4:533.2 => 163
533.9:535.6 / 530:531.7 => 170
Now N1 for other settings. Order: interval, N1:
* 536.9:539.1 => 0.16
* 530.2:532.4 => 0.65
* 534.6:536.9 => 0.44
